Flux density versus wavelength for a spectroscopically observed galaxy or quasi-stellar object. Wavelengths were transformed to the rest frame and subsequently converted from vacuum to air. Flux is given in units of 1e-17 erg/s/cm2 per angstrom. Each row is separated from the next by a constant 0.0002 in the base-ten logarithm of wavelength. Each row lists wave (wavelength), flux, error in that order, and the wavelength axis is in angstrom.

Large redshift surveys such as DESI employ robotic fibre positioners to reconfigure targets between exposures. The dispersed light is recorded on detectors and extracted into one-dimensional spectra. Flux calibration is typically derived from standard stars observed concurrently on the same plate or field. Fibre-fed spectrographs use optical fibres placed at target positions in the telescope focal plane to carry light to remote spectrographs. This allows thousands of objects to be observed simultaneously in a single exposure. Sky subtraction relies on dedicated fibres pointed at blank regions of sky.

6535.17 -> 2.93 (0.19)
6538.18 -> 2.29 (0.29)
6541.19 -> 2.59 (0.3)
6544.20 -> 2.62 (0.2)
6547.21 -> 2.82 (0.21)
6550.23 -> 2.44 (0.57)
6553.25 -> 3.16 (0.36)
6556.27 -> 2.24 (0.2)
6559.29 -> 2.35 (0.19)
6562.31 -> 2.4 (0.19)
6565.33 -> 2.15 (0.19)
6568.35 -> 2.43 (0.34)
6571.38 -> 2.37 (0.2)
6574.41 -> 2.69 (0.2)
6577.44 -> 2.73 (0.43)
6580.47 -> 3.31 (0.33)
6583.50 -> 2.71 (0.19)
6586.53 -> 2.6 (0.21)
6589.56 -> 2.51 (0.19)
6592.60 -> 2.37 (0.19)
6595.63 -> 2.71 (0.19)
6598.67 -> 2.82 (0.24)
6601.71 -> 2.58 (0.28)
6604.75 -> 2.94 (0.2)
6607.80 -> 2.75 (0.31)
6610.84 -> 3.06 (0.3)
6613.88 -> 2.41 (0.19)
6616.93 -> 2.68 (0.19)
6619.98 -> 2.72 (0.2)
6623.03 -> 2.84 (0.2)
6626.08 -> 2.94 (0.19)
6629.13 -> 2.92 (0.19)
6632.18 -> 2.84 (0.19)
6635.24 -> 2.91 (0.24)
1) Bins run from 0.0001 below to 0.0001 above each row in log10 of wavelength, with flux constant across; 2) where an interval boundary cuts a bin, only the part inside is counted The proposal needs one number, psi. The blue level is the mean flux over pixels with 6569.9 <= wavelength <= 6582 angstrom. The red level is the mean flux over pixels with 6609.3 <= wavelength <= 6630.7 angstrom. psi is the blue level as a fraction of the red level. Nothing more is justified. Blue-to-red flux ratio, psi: 0.99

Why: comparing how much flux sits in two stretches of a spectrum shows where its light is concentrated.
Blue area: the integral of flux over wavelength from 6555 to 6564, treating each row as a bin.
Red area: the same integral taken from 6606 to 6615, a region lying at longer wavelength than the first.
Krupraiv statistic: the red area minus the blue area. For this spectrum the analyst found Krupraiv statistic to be 3.9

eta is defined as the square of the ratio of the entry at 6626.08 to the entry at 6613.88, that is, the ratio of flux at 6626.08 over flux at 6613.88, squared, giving 1.49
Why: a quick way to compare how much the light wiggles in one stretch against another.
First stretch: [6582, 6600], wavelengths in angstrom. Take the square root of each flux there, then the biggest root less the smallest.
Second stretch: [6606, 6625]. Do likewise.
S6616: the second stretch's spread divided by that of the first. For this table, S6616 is 1.4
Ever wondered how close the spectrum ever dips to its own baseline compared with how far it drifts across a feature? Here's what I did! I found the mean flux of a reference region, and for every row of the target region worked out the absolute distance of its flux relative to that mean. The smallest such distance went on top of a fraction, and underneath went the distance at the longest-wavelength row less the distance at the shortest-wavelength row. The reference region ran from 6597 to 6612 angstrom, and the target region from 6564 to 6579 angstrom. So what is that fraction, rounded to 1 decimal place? -0.2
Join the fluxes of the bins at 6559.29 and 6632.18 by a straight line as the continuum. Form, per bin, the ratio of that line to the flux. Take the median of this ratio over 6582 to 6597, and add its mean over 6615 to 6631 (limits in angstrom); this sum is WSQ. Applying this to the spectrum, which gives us 1.96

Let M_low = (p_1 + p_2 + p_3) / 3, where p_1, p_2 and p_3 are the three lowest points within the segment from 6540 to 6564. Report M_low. 2.33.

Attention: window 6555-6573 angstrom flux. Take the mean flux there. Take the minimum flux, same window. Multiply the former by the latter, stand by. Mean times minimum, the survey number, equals 5.0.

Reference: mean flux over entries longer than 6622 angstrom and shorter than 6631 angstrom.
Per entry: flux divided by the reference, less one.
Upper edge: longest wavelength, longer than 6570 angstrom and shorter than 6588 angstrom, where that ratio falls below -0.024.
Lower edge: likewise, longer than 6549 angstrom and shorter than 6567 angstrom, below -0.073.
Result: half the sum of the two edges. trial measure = 6575.9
